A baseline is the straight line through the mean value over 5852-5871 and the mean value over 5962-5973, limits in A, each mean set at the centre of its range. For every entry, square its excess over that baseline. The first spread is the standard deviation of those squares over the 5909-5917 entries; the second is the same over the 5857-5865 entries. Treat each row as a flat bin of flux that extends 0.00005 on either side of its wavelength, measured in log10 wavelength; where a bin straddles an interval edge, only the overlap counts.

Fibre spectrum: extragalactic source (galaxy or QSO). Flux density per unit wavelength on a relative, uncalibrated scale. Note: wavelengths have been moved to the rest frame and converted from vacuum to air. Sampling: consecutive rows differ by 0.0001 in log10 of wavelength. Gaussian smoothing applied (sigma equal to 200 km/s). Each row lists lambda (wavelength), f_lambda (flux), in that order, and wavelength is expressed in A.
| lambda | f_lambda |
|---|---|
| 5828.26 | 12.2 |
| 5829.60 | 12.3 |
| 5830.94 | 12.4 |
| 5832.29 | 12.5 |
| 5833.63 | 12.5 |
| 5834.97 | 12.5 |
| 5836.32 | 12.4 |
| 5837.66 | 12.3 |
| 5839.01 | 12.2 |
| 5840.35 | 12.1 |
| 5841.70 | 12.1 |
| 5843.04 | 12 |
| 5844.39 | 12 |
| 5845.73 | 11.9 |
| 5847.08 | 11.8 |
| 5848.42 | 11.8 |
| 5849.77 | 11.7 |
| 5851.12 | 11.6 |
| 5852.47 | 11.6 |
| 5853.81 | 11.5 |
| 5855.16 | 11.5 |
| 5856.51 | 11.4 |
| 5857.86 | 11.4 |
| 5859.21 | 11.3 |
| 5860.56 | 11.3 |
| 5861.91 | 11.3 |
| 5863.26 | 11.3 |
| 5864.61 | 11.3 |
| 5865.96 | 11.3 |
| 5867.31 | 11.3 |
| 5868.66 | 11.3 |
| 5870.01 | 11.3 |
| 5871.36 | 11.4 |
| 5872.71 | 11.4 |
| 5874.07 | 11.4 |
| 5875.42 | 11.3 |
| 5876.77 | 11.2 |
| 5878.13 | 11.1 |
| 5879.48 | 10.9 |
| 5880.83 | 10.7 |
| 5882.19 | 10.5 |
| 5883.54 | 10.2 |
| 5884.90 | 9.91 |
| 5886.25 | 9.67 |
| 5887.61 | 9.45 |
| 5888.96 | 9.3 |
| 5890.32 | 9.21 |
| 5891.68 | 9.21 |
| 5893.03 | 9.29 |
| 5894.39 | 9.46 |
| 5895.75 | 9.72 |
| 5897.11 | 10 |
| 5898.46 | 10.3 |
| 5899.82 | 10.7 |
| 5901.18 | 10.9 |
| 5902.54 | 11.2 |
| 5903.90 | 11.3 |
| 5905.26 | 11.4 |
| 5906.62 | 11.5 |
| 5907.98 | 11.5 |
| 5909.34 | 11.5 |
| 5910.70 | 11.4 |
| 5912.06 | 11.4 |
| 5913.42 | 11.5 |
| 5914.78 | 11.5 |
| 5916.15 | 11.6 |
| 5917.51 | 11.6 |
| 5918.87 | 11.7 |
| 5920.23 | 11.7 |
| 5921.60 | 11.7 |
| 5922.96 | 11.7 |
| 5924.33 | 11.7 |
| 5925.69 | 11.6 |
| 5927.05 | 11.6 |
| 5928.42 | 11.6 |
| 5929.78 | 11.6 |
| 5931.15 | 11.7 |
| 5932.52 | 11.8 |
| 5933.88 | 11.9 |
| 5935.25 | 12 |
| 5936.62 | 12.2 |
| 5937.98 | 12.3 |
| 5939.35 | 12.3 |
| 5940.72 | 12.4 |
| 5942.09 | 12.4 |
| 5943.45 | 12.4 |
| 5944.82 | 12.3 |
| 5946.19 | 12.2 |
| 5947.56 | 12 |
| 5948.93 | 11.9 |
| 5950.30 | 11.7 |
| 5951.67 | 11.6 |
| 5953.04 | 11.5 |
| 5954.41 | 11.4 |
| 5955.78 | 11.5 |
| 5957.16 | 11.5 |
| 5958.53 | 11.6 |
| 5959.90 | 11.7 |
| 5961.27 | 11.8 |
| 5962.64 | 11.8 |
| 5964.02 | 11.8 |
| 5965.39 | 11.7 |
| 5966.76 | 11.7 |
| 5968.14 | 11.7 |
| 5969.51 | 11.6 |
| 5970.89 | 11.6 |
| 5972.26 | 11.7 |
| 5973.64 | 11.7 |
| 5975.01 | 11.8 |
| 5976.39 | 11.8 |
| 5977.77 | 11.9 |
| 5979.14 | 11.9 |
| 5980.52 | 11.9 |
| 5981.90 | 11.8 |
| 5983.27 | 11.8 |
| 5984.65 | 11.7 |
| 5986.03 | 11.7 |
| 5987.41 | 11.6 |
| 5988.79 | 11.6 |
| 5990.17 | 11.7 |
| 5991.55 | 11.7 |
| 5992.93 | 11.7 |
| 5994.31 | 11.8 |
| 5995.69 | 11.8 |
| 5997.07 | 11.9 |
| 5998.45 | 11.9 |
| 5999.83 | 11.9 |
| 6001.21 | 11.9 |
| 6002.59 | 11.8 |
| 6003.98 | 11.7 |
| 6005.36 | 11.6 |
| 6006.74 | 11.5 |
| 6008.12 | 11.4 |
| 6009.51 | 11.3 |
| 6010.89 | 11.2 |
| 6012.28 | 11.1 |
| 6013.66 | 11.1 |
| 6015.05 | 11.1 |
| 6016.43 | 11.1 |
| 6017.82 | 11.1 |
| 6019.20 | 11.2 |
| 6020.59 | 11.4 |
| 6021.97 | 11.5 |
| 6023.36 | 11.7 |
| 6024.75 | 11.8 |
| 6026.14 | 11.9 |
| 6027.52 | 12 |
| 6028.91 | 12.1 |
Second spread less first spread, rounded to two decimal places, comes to -0.01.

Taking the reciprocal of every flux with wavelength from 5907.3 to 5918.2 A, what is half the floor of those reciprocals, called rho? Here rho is 0.0431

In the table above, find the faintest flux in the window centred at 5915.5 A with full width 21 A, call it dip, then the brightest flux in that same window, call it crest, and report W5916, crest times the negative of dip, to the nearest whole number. -133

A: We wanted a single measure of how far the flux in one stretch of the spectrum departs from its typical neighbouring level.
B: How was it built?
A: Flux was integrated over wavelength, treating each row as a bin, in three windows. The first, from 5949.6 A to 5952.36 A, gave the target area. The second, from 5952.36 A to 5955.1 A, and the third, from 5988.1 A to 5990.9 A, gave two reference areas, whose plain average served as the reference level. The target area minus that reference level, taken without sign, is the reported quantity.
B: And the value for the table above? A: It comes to 0.2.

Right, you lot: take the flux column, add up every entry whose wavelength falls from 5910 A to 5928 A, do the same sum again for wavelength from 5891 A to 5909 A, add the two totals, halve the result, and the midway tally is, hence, 143.6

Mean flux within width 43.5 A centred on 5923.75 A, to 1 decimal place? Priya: 11.8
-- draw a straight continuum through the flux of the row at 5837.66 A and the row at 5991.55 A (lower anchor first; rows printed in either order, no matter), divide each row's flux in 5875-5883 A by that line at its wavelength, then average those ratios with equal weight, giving 0.90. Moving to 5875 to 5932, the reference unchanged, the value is 0.90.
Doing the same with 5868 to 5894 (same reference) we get 0.86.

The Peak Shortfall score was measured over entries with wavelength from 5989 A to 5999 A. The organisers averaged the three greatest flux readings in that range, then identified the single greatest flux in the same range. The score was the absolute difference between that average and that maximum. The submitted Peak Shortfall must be 0.033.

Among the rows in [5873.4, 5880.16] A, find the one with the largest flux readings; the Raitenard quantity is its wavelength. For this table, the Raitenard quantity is 5874.07 A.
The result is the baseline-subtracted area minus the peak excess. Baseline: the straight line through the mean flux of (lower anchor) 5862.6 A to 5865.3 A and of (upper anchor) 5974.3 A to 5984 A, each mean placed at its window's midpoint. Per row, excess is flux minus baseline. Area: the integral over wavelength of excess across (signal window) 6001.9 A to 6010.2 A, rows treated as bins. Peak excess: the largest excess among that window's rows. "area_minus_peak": -3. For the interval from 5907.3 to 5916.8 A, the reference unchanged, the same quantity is 0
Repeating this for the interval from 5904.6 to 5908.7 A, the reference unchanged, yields 0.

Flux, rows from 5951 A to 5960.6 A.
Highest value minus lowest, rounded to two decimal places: 0.30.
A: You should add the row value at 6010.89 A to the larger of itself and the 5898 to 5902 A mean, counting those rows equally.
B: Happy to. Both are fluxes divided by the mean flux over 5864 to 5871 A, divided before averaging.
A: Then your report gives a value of 1.98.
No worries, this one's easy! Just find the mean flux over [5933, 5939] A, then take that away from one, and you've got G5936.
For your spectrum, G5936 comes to -11.1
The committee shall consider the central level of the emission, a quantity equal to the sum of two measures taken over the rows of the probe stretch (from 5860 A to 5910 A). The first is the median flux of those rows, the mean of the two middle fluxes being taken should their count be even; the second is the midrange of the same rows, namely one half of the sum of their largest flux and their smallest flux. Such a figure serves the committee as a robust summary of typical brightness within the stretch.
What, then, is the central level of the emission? 21.6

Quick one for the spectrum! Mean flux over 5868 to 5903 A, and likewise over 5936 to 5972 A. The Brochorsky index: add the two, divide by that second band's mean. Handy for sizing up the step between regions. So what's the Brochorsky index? 1.88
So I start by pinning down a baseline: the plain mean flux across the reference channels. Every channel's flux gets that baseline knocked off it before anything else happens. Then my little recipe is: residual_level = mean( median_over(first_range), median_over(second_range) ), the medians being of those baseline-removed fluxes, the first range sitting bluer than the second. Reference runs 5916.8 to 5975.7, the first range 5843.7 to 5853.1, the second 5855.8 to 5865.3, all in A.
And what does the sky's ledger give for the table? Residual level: -0.26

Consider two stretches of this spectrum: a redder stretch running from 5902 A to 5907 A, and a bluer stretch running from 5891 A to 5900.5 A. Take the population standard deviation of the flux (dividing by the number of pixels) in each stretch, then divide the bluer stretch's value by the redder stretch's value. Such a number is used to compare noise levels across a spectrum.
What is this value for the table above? 4.6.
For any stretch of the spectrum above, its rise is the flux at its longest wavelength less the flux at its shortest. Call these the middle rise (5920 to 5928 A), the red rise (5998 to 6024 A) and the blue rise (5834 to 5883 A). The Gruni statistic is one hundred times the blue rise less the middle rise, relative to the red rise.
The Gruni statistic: 950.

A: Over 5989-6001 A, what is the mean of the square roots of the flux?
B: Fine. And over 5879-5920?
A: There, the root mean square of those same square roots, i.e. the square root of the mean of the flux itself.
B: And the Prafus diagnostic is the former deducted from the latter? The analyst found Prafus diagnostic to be -0.18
